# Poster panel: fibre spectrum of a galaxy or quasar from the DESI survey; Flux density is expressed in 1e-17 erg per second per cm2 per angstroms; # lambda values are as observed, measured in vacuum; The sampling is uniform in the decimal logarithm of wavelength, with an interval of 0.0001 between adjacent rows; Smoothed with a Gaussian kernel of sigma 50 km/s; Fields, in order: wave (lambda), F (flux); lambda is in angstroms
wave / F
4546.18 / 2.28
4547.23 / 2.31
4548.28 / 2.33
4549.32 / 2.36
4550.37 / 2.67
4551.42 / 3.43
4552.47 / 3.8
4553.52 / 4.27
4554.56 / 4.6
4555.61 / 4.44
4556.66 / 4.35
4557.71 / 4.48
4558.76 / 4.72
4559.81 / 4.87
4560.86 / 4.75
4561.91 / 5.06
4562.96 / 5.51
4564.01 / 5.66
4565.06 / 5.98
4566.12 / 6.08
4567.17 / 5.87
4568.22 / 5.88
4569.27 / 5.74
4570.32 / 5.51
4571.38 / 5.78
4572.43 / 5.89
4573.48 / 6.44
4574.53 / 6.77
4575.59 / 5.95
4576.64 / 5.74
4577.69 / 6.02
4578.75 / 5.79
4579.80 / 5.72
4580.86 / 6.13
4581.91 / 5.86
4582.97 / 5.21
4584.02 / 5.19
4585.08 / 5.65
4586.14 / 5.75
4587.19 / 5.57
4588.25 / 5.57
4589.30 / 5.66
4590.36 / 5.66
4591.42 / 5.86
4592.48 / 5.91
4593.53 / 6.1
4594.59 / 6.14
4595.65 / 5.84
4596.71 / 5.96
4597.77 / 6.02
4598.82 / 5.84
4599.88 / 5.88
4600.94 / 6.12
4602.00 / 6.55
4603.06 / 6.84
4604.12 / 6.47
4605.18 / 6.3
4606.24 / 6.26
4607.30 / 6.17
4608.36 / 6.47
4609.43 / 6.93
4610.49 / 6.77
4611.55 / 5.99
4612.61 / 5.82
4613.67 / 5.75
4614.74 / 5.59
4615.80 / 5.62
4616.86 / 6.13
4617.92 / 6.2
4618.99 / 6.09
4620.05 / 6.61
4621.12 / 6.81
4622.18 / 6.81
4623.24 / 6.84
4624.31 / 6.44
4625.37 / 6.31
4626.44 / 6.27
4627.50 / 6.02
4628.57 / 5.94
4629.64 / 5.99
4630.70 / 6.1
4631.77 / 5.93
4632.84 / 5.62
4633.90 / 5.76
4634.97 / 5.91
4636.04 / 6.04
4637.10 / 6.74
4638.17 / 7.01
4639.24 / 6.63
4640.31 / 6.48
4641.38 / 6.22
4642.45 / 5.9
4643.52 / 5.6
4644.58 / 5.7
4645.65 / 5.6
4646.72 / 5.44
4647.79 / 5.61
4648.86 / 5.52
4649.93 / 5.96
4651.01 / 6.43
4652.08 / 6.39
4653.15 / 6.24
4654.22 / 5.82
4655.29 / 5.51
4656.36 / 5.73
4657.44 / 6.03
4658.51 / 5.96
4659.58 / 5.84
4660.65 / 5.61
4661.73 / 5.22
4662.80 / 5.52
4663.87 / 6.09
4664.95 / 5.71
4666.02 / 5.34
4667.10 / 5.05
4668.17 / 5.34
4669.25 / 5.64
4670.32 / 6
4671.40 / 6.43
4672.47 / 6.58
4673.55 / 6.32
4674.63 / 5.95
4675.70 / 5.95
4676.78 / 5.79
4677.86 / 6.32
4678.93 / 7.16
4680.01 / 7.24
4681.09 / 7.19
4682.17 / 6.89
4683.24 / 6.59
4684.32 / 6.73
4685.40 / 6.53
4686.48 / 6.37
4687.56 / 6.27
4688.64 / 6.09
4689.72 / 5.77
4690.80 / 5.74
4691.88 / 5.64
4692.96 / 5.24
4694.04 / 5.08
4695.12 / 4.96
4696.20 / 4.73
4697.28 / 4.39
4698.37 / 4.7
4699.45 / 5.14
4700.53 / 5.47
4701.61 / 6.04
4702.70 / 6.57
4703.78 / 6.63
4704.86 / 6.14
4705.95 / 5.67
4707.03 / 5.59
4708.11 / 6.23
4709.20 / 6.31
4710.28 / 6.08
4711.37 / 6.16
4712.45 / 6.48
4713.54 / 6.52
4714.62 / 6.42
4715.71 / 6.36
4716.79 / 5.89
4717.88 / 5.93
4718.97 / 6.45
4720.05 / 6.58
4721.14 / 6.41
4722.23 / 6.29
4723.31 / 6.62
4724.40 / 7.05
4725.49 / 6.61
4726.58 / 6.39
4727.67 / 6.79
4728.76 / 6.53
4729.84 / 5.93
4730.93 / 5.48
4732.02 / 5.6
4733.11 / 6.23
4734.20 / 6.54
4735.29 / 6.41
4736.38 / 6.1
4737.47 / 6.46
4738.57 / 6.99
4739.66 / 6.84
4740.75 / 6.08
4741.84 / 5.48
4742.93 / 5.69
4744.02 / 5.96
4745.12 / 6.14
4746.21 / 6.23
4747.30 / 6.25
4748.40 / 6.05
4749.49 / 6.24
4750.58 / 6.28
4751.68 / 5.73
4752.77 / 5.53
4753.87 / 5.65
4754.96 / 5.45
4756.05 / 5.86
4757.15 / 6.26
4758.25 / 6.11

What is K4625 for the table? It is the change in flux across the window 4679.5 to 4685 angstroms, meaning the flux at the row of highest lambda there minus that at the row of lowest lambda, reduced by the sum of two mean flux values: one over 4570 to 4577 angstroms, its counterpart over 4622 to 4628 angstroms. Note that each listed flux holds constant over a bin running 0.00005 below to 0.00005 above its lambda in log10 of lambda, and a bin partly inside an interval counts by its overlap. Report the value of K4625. -13.0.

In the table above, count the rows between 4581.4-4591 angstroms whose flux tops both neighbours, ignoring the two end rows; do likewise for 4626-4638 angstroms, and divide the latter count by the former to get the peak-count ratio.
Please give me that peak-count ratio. 1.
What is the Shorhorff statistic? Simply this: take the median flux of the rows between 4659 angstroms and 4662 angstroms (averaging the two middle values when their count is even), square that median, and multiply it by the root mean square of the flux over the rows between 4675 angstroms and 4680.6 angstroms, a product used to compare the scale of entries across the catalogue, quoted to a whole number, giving 205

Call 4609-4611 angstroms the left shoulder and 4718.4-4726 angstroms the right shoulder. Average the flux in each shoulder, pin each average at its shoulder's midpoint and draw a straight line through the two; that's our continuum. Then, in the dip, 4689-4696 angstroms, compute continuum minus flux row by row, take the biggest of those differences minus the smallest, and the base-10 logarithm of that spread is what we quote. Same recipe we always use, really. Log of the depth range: -0.10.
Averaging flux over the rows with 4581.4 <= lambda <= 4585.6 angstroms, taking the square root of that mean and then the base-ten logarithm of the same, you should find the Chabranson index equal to 0.369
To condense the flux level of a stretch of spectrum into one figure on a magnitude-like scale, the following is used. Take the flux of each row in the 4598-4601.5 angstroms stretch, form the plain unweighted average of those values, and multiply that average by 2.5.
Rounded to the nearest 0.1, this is 14.9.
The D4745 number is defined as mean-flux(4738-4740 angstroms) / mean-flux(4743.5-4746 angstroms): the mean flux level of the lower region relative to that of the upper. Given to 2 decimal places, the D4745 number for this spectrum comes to 1.14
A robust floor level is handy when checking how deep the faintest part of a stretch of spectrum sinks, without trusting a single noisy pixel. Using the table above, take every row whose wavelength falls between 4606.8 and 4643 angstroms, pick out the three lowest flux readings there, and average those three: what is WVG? 5.6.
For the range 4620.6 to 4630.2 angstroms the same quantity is 6.0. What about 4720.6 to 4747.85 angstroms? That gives 5.5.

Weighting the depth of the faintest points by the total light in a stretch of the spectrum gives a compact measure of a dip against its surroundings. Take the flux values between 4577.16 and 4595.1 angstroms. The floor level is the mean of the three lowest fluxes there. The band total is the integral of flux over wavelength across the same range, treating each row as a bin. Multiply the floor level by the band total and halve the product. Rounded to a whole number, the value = 275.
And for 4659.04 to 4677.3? 275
